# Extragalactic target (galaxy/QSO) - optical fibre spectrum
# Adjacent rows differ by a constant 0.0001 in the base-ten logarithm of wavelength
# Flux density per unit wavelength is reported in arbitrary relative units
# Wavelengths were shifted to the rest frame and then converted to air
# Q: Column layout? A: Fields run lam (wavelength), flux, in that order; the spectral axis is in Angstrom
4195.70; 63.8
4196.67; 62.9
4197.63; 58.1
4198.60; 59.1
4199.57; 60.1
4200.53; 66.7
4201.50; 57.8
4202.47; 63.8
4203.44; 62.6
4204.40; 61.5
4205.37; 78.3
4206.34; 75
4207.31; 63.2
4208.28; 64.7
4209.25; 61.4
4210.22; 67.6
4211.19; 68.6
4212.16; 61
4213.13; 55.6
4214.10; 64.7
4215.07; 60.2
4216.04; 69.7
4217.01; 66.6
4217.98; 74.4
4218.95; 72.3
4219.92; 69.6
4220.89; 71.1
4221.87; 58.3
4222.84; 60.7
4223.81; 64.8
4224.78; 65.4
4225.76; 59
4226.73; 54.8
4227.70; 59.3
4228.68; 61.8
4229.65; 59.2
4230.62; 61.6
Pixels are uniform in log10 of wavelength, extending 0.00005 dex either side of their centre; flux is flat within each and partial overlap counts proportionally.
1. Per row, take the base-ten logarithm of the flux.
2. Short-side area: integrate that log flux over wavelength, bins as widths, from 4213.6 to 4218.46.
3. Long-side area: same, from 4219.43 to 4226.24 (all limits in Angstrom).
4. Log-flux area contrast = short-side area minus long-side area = -3.4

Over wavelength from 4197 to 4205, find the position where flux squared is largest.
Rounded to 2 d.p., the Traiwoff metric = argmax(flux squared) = 4200.53 Angstrom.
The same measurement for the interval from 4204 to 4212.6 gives 4205.37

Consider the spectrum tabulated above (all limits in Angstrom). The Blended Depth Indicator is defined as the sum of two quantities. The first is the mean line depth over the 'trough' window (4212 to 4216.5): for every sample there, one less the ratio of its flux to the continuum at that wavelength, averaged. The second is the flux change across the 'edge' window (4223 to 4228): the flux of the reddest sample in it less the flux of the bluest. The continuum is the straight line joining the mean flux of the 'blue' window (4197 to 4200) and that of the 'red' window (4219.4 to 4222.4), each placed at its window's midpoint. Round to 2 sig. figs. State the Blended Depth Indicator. -5.5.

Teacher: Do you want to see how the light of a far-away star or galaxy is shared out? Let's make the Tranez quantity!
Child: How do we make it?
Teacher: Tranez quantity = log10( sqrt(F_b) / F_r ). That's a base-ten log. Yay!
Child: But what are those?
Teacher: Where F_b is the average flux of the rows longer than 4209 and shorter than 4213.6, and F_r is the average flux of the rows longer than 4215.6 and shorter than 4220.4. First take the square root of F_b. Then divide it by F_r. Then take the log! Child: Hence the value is -0.949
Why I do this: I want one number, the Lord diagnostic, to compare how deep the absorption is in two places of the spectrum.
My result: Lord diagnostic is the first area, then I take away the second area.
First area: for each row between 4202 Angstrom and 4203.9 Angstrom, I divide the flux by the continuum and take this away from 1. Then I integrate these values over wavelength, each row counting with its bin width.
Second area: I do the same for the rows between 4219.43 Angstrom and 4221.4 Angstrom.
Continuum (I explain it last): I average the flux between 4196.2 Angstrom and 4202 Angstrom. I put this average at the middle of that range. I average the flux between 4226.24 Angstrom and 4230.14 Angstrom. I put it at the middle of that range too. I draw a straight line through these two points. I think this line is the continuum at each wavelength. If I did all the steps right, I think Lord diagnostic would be 0.28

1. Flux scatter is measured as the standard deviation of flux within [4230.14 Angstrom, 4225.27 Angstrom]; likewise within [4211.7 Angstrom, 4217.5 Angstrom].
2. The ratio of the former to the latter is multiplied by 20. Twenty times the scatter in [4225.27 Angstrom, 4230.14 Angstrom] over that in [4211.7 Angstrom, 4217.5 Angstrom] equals 10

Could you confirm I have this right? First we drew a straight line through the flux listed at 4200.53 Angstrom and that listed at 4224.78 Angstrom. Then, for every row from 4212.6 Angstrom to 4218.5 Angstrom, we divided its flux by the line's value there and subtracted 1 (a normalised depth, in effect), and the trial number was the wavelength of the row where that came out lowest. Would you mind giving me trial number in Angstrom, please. 4213.13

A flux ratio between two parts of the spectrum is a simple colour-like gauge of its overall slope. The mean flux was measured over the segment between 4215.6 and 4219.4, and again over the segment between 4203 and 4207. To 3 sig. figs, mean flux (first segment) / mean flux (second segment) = 1.02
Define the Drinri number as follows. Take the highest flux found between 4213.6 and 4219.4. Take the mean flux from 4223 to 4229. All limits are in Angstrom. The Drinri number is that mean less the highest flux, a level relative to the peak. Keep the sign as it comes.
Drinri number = -14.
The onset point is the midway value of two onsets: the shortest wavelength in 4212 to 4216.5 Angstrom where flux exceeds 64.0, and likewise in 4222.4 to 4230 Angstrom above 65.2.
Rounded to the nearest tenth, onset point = 4219.4 Angstrom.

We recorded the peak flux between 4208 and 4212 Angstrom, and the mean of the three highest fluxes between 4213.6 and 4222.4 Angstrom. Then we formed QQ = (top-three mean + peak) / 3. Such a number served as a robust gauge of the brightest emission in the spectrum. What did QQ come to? 47.1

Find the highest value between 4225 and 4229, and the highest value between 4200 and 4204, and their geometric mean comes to 64.2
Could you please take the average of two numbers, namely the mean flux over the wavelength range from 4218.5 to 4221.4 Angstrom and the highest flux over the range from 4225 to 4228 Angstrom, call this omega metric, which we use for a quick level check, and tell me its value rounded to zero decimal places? 65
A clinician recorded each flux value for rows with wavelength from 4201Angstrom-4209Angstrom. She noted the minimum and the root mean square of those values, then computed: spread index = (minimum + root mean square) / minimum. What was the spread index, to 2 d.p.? 2.15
